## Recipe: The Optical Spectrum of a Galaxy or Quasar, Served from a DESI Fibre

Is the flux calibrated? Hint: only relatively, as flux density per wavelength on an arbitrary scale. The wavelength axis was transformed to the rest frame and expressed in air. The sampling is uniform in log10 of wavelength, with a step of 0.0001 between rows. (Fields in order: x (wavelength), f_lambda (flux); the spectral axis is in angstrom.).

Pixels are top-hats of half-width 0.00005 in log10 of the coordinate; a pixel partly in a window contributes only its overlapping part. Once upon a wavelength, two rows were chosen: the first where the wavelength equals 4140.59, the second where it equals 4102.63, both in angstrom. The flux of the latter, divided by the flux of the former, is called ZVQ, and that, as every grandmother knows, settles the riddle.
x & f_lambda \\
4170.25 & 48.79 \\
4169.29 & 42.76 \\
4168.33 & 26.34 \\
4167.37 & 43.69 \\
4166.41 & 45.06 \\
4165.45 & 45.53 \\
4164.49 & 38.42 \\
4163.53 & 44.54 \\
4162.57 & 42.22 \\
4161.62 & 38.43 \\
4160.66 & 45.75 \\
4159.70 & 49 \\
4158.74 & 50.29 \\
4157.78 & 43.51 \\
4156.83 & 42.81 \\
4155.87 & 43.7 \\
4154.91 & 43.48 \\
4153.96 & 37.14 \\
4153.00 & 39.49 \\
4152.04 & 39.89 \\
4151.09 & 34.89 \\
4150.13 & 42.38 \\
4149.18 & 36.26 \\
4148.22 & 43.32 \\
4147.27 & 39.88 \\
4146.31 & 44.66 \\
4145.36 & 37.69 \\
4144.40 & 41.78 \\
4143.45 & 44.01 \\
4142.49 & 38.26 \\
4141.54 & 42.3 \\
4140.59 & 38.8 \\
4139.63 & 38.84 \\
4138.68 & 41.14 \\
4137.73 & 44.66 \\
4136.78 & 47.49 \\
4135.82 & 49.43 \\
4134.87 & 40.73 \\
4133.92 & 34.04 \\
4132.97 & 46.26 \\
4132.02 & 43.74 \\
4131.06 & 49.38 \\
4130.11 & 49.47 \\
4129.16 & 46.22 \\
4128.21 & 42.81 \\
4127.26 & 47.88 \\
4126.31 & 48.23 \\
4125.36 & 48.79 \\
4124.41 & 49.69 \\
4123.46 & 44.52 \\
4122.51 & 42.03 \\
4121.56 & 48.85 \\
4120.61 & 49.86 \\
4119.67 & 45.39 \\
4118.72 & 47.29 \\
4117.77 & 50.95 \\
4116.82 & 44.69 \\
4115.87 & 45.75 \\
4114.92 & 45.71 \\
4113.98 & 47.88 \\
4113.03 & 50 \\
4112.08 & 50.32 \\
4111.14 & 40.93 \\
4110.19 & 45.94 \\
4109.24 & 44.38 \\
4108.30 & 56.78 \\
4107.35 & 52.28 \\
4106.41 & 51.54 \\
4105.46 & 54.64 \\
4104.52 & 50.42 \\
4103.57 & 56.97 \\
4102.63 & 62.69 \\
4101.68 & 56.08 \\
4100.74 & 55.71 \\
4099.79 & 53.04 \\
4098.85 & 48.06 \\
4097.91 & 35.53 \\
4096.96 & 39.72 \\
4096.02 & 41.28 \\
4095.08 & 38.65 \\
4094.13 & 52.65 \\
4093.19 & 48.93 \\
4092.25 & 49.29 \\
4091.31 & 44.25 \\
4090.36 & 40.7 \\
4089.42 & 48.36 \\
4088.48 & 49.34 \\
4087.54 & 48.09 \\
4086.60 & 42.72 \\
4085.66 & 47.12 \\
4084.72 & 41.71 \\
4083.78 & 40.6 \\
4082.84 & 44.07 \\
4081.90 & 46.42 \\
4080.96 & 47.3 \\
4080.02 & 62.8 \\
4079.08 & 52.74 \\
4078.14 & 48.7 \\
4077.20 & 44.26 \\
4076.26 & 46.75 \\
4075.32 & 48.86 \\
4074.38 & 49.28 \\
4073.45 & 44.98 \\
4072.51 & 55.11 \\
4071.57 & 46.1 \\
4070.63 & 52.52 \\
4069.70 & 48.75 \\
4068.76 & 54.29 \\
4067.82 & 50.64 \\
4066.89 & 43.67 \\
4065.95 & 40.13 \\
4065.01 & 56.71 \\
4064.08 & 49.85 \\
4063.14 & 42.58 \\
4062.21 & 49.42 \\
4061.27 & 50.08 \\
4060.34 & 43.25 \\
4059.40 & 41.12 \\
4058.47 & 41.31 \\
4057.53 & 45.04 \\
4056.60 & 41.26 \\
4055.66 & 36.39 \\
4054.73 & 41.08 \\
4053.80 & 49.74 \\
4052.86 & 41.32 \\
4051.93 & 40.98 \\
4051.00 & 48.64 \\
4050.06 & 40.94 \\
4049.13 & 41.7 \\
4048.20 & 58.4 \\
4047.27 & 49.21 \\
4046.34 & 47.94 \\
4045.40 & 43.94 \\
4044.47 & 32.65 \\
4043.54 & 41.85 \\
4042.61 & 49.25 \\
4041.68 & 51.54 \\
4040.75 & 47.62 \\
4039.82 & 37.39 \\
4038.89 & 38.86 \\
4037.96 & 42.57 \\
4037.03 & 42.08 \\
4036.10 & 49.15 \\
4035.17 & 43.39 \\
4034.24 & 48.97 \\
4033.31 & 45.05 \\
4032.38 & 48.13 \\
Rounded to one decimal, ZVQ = 1.6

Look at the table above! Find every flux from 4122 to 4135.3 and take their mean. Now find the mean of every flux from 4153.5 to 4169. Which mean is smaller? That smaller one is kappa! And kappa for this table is 42.5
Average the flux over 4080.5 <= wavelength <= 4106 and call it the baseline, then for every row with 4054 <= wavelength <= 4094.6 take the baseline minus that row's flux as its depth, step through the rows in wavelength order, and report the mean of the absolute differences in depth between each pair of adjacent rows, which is 4.8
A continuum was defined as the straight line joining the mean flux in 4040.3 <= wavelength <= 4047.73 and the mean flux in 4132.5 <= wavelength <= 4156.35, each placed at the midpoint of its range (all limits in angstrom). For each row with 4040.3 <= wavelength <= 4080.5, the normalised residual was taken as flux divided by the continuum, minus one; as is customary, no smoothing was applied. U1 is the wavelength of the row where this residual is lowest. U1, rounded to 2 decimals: 4044.47 angstrom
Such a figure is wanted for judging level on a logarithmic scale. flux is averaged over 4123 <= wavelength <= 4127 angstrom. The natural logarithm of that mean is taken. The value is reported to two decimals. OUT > 3.87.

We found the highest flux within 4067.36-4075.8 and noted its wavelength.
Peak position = 4072.51 angstrom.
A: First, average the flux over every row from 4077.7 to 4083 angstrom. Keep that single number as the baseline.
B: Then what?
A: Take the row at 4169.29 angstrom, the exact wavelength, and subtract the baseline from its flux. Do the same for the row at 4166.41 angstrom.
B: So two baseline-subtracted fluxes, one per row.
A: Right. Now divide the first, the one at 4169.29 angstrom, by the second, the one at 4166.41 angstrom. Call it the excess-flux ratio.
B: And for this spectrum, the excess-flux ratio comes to 1.4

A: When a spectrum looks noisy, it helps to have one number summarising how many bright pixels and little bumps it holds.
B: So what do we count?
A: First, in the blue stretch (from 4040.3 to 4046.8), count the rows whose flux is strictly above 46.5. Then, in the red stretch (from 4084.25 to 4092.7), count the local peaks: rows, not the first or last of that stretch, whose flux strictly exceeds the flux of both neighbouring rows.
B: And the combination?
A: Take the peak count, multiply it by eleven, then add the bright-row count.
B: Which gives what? 26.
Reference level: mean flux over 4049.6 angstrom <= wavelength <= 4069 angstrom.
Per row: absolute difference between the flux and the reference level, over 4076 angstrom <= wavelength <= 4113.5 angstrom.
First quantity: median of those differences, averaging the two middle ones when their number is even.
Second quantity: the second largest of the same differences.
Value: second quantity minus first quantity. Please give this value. 13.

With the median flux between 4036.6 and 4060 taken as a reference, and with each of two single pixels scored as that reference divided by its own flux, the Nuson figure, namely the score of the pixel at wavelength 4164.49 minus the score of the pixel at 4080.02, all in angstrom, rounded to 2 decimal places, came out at 0.42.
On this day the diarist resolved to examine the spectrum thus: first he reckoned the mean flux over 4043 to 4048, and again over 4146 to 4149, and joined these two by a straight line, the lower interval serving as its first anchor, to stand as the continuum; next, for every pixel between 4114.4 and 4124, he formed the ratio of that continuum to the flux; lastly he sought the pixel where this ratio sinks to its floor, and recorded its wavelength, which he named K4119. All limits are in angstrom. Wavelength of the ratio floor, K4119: 4117.77 angstrom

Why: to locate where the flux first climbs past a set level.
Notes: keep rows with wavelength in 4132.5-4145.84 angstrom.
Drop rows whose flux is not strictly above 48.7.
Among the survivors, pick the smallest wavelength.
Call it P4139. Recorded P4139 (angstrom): 4135.82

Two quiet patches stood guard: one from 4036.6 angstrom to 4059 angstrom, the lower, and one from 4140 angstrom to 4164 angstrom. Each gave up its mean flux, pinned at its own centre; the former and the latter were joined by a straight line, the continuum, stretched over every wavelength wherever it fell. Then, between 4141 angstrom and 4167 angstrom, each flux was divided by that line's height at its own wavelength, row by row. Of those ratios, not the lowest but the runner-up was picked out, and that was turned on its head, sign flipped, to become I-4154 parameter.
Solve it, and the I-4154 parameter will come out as -0.867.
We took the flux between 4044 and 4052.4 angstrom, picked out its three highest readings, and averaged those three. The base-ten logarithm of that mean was 1.72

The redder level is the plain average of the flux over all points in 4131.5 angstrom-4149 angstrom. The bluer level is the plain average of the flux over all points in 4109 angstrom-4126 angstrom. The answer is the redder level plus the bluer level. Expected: 89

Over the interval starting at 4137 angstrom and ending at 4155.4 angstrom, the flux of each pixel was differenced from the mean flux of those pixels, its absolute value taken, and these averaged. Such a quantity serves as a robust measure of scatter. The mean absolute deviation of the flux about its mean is 2.5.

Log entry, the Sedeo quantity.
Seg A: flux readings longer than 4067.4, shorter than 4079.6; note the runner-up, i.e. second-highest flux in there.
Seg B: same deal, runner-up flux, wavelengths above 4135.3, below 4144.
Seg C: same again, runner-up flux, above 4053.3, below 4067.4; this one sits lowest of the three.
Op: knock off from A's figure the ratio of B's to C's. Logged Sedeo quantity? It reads 53.3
